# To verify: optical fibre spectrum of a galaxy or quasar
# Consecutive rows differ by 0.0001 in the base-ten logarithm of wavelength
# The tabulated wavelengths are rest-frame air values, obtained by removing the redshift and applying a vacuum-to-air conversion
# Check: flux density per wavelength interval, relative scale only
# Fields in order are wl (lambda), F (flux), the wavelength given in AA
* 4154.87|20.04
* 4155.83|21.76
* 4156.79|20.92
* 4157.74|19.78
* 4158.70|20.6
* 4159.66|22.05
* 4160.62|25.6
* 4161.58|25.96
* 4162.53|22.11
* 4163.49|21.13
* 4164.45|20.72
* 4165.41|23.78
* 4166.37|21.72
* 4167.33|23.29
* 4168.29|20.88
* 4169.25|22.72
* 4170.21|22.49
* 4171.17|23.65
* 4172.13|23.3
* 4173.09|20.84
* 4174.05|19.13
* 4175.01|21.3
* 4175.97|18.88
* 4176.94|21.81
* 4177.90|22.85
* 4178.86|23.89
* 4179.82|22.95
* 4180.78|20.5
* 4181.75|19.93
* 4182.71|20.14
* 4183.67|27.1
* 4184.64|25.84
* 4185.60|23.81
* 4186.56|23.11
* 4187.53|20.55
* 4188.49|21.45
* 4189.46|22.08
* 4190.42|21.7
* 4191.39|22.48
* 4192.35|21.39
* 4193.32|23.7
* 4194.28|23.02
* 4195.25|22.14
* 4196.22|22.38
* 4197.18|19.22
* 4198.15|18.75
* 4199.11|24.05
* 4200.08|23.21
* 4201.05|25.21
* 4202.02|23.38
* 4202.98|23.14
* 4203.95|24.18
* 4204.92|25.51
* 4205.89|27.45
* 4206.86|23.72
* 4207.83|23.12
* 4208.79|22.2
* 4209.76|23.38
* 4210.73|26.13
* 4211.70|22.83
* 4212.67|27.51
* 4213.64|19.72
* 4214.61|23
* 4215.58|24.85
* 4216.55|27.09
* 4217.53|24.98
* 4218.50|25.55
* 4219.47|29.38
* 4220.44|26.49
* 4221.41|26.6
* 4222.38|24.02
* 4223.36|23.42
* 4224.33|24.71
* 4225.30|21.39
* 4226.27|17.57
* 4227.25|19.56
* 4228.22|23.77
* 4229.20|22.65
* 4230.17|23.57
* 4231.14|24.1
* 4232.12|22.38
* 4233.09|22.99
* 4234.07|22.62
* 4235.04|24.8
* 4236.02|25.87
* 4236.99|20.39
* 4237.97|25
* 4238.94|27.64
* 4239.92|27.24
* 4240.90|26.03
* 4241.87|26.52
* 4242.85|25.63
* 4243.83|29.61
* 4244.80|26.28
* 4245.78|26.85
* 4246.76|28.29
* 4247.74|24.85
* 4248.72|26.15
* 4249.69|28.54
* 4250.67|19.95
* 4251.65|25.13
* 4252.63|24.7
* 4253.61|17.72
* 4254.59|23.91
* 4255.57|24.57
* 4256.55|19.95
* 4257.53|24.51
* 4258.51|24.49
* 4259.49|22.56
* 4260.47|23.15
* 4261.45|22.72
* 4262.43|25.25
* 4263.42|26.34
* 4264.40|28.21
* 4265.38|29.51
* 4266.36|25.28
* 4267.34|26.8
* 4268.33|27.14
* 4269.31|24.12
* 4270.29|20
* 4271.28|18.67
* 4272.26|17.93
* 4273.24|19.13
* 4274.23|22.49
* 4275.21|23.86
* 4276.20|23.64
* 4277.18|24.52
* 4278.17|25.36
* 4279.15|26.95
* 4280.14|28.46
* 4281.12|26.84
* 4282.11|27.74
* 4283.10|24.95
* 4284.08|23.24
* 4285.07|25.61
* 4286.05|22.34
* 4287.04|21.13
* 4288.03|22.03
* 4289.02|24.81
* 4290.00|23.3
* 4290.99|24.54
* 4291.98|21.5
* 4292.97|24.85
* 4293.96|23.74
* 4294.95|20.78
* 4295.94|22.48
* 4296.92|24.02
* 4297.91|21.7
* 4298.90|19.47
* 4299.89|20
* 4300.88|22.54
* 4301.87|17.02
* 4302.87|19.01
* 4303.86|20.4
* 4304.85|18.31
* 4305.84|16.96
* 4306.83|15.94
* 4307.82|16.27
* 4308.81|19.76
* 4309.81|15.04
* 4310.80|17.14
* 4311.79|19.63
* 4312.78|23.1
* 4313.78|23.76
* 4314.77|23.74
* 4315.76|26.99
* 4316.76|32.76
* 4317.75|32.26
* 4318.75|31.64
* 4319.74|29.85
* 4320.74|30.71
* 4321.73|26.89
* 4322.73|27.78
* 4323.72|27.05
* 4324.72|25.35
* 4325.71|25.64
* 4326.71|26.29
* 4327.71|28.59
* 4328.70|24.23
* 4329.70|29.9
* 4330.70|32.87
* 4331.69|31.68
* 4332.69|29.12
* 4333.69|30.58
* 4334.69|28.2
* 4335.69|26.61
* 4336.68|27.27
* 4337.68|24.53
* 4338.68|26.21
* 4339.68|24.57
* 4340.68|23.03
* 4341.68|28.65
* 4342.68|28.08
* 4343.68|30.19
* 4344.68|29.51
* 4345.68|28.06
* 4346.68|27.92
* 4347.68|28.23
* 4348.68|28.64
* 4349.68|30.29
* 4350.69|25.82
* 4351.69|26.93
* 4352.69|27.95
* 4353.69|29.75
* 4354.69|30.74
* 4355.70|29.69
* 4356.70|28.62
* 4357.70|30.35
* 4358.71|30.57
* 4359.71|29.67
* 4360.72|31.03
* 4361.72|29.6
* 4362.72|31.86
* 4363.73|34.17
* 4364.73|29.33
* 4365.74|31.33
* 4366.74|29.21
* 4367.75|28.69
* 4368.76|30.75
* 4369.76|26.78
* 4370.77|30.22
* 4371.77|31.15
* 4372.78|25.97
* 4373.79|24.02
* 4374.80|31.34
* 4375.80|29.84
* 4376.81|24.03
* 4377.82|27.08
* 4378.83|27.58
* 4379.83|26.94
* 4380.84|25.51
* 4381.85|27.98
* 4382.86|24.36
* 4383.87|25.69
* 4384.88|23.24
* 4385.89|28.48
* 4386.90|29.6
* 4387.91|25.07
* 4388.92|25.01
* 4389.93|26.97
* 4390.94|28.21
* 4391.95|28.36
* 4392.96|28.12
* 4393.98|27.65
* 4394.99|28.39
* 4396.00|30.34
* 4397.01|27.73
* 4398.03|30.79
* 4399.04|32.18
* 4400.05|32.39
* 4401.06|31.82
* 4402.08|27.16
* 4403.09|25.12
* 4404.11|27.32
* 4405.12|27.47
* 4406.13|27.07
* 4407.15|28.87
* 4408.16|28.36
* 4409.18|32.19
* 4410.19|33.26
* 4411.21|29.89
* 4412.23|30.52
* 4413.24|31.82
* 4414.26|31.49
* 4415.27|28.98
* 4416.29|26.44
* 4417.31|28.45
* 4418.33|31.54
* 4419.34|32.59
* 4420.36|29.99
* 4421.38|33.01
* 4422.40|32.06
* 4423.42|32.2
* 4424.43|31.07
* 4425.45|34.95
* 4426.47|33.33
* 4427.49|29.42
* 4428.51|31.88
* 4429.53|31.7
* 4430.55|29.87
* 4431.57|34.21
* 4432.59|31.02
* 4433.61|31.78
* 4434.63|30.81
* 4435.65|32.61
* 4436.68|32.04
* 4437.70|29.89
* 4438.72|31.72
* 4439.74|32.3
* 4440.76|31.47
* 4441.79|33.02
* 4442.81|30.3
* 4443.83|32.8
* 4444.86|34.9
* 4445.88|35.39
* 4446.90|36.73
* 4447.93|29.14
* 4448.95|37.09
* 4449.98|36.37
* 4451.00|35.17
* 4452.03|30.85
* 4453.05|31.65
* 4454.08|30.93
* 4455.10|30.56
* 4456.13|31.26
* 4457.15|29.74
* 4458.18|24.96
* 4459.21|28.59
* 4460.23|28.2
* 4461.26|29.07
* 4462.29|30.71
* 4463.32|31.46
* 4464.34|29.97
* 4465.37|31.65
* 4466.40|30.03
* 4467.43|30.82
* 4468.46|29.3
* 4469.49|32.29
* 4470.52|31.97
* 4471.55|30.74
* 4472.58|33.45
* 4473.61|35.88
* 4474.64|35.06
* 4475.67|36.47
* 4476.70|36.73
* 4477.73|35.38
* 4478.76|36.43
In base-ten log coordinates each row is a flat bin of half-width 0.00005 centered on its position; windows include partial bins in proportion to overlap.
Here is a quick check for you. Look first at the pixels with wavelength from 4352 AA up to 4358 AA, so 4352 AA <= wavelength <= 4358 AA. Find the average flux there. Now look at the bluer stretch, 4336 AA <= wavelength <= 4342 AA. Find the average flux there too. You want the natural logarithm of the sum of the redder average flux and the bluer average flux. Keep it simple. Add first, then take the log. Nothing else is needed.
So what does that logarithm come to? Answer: 4.01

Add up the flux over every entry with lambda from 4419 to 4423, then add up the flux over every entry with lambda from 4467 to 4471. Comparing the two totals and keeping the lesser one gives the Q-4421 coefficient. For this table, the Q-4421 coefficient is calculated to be 124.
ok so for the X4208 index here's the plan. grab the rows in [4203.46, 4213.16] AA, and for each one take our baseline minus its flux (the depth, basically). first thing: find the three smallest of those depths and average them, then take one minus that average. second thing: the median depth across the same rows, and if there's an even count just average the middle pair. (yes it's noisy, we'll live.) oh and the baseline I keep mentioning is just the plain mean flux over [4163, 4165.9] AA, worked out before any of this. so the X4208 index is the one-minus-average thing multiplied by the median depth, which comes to -13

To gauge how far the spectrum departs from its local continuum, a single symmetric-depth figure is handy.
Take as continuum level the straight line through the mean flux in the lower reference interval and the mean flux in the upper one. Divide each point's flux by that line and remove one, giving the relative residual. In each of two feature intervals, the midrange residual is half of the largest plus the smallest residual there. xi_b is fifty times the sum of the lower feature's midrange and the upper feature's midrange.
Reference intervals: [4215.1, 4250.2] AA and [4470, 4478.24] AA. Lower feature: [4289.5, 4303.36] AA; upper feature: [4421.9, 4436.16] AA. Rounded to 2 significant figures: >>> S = -12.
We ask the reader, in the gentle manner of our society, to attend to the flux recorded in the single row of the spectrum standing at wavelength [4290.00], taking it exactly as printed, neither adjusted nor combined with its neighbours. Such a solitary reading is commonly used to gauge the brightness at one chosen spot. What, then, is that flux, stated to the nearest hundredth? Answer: 23.30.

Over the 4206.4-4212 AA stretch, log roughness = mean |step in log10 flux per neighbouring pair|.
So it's 0.032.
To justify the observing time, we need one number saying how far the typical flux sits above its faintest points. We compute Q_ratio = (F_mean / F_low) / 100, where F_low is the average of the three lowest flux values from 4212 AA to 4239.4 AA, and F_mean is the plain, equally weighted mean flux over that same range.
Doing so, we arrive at 0.0127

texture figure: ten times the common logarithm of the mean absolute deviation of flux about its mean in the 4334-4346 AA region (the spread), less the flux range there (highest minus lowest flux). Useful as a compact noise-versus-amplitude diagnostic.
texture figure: -4.8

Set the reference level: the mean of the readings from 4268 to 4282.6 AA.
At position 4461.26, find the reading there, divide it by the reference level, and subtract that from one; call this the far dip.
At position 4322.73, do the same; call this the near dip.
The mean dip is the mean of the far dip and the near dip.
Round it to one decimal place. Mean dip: -0.2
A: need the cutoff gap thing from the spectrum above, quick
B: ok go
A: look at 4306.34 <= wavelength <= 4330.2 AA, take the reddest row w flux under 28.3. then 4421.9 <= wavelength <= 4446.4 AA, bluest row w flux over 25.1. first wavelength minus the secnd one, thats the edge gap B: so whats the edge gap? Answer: -93.7 AA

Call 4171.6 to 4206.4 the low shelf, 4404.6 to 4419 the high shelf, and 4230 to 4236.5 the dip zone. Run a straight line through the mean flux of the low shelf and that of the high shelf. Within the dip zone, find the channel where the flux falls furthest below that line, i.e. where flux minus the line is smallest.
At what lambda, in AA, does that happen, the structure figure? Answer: 4232.12 AA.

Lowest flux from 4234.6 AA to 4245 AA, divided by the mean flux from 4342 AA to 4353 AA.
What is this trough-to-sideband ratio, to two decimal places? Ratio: 0.72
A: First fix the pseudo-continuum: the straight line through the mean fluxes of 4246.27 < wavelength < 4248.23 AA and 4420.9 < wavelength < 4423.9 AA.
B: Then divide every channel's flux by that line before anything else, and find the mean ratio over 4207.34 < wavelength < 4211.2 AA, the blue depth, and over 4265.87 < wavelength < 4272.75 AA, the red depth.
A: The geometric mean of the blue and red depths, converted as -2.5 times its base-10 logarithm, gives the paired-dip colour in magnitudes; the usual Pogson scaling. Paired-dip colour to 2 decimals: 0.13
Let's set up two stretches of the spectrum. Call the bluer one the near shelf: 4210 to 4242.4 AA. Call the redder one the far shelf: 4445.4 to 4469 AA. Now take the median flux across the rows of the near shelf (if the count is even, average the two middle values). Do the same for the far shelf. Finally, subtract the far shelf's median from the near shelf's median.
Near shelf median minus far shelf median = -6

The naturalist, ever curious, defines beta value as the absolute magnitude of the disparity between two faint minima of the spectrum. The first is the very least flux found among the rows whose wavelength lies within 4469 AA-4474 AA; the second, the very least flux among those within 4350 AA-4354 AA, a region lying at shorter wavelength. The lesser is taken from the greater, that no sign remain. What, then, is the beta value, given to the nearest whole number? 5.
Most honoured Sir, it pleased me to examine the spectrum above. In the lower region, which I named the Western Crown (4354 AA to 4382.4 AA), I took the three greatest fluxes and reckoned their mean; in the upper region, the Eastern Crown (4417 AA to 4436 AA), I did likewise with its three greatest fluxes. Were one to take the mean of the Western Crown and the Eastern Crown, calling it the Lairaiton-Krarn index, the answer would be 33.3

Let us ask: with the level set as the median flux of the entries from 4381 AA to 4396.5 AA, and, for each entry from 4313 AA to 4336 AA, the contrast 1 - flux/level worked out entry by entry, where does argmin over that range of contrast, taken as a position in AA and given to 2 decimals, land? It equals 4330.70 AA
